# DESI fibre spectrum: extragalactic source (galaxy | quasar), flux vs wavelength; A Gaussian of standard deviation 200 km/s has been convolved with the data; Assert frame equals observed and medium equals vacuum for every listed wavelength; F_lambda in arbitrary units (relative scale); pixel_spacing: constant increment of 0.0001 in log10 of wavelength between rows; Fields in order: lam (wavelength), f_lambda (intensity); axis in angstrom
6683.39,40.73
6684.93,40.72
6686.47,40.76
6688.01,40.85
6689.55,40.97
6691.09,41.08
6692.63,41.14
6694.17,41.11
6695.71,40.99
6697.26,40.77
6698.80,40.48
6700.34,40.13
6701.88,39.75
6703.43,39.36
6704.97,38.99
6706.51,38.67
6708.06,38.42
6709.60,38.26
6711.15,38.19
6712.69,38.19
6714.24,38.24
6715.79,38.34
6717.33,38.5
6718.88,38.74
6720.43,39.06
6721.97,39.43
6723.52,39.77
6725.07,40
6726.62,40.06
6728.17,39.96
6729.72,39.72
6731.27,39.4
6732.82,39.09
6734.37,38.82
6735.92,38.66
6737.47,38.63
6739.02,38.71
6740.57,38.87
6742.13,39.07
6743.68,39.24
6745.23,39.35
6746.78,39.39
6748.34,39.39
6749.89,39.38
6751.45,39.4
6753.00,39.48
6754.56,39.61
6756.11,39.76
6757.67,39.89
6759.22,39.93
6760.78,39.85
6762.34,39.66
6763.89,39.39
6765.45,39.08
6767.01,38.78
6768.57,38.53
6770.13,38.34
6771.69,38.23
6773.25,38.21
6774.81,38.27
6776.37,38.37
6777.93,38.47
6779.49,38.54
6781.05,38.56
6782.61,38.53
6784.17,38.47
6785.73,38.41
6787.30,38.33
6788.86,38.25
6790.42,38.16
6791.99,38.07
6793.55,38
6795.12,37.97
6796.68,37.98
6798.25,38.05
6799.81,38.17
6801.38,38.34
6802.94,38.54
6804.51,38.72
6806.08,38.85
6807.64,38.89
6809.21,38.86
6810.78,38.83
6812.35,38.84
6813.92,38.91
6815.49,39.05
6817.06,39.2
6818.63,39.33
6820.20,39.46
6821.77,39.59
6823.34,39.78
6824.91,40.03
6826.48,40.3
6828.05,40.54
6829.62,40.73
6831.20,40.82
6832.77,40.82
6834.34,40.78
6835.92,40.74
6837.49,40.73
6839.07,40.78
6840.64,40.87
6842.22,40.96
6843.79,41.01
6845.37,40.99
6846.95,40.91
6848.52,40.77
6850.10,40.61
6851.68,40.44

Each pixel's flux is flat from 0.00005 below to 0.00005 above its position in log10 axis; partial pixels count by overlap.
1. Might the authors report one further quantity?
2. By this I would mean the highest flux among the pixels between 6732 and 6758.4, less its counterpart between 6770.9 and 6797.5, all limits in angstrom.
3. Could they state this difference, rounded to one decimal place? 1.3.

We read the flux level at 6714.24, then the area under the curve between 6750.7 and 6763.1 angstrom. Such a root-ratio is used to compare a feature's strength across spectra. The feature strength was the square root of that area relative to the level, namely 3.6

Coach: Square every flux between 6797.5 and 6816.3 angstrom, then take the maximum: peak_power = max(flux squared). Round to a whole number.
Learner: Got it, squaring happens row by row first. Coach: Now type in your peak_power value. 1525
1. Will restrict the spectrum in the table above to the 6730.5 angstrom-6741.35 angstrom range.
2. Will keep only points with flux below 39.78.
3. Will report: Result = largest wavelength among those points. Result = 6740.57 angstrom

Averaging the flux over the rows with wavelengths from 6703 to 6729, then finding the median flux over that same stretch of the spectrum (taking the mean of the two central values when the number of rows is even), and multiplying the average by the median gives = 1509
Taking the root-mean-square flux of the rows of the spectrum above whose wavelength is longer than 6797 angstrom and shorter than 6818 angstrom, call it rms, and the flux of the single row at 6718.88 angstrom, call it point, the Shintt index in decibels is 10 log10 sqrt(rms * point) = 15.9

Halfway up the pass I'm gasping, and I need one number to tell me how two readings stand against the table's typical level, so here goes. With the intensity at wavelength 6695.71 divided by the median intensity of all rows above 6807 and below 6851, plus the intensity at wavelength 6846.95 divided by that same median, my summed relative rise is 2.02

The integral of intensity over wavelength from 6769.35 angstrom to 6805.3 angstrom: 1377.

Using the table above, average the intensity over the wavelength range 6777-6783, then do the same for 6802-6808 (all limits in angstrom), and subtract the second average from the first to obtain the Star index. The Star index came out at -0.23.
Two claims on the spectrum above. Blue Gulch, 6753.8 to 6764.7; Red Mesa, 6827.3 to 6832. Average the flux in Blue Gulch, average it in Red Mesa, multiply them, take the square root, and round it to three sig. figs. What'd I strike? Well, 40.2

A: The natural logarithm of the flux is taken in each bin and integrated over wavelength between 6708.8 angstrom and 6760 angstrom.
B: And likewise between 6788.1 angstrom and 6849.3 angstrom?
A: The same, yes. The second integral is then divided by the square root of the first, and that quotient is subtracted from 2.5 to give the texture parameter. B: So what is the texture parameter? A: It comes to -14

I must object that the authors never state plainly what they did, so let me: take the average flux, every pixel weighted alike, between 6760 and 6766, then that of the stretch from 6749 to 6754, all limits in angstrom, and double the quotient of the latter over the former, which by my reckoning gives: 2.00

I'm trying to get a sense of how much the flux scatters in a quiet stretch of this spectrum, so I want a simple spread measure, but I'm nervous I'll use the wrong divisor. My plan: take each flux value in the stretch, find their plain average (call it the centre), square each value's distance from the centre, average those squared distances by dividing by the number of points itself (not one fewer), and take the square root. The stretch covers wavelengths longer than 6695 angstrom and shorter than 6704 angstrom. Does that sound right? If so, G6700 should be 0.567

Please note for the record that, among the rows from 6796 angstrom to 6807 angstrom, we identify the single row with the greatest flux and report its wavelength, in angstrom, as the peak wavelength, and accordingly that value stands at 6806.08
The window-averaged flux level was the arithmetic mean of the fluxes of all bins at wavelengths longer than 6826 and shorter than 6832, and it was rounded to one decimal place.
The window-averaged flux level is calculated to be 40.6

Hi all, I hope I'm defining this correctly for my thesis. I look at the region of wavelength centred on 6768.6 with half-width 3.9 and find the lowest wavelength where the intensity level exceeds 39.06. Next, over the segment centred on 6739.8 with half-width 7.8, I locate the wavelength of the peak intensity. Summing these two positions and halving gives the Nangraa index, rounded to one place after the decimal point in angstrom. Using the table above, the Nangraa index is 6756.1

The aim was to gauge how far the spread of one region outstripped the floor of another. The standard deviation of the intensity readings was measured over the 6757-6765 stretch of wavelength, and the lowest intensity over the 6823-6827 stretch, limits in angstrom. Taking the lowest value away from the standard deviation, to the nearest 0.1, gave -39.6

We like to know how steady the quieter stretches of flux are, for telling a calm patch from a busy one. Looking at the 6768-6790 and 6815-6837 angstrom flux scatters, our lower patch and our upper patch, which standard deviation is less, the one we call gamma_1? 0.12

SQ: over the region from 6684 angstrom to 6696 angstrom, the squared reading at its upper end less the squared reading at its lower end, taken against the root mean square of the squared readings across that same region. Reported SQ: 0.013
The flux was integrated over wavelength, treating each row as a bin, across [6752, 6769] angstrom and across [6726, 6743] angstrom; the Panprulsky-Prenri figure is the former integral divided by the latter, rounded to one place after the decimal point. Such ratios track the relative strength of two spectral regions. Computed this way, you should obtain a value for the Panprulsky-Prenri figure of 1.0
